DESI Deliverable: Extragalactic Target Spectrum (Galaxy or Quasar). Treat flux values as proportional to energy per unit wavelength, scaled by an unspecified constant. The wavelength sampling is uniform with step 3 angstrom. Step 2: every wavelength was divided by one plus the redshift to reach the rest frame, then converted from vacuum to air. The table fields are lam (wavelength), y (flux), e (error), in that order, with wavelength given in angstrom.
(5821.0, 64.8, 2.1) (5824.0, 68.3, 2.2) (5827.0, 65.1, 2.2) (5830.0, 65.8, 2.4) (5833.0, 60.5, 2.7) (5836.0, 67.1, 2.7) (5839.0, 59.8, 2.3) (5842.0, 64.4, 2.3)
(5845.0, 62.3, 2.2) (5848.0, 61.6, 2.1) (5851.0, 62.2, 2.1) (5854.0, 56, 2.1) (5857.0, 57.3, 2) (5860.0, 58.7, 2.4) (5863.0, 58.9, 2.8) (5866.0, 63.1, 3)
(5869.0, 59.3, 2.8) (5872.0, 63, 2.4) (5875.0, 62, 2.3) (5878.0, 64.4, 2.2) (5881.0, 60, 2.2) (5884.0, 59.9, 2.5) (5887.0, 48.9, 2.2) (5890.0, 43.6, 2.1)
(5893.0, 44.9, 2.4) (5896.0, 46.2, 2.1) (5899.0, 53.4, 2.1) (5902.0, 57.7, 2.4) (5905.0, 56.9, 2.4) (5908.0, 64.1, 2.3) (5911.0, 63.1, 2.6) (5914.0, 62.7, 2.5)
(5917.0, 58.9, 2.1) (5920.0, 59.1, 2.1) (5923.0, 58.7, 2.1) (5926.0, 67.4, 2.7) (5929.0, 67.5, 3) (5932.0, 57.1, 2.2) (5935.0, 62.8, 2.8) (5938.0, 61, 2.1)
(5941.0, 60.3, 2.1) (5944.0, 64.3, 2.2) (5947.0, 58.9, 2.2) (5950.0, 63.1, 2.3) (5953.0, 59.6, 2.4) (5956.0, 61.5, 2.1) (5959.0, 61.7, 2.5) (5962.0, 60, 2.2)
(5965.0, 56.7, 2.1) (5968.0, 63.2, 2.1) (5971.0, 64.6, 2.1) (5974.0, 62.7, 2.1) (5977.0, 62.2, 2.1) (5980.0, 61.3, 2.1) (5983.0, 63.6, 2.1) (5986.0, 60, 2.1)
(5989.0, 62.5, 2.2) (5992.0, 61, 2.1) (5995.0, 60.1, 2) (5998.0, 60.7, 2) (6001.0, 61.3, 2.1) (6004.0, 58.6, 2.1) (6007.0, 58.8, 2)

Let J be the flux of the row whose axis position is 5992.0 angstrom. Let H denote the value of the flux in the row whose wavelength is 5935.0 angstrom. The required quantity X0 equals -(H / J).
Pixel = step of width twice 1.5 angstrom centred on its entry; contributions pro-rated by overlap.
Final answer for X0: -1.03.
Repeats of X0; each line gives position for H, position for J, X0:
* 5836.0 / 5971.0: -1.04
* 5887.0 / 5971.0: -0.76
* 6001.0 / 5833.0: -1.01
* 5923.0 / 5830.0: -0.89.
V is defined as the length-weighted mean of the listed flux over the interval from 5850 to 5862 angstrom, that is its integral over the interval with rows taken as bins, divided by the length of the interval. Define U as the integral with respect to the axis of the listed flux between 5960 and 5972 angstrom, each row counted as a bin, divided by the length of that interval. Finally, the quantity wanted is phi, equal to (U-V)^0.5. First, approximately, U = 61.0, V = 58.4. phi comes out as 1.61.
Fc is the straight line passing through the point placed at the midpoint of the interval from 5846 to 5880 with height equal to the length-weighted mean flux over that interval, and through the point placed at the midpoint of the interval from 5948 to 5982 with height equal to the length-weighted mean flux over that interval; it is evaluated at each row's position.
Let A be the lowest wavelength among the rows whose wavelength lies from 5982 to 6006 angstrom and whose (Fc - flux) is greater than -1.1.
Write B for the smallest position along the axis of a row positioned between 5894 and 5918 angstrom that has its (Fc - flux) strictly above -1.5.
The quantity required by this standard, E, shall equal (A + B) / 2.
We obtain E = 5941.0 angstrom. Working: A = 5986.0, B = 5896.0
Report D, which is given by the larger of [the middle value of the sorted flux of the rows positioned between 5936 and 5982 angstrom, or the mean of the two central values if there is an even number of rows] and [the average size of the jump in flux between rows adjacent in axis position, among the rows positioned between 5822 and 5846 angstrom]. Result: 61.5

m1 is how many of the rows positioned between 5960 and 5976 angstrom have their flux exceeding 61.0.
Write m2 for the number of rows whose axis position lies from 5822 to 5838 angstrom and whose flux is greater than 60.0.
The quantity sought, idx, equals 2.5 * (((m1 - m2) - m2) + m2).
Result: -5.0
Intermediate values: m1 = 3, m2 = 5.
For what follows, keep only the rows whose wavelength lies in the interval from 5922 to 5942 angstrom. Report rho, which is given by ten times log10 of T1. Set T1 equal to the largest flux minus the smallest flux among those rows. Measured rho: 10.2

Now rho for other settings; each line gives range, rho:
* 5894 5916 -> 12.5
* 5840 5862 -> 9.2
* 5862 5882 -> 7.4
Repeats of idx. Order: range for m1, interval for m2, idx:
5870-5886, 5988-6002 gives -5.0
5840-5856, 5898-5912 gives 5.0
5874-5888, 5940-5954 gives -2.5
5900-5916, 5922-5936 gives 0.0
